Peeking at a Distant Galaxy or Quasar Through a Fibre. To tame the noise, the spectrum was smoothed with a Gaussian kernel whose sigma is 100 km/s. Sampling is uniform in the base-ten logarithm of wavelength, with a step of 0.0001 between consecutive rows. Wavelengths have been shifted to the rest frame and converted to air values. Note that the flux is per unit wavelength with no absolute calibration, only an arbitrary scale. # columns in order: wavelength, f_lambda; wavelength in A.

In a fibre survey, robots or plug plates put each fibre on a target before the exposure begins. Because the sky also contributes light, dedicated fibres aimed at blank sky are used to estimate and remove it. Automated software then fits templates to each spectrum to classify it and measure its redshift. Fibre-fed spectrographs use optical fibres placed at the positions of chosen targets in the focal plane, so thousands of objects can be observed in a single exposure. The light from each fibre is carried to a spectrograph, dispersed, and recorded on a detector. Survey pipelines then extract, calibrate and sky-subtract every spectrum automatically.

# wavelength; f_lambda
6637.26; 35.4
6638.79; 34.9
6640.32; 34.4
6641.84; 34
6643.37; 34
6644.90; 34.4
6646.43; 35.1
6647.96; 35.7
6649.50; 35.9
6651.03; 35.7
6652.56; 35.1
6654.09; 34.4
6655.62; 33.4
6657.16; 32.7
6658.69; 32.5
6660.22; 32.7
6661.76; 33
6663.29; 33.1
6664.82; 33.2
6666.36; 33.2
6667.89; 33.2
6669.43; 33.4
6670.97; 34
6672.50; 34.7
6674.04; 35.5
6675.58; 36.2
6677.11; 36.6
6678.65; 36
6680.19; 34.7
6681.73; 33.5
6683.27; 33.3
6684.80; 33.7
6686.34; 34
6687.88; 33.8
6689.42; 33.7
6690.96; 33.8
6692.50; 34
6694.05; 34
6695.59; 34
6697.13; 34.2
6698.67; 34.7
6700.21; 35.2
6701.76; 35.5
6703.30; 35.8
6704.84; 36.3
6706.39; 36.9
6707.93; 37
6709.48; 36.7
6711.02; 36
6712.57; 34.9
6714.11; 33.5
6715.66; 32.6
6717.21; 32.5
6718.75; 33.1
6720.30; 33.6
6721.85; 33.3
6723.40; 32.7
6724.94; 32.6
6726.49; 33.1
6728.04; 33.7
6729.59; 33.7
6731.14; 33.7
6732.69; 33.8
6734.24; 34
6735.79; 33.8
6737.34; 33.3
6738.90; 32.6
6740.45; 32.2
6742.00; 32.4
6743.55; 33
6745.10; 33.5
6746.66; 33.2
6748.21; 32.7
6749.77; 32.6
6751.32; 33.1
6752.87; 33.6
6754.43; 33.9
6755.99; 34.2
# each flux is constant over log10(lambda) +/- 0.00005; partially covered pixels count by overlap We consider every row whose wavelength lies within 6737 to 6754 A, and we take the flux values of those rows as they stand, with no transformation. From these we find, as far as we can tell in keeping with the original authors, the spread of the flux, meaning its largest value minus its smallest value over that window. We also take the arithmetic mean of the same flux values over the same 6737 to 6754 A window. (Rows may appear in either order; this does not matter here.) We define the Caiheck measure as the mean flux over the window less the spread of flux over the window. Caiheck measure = 31.5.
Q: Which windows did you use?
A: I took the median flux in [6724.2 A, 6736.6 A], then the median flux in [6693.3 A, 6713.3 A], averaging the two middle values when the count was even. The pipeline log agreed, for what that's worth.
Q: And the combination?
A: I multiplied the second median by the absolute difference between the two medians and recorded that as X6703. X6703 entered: 64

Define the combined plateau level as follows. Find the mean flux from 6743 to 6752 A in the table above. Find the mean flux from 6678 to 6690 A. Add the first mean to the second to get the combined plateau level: 67.1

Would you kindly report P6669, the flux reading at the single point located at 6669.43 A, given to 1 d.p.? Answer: 33.4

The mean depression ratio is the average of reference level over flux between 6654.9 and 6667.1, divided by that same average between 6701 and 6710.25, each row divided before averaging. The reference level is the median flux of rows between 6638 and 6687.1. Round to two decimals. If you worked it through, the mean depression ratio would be 1.10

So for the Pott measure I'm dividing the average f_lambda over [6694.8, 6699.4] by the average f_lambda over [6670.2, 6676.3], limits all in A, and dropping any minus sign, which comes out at 0.98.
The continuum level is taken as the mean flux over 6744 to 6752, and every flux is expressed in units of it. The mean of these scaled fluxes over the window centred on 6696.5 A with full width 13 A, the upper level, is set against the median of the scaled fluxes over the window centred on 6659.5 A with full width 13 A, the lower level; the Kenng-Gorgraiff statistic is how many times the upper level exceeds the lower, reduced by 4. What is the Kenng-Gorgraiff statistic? -2.96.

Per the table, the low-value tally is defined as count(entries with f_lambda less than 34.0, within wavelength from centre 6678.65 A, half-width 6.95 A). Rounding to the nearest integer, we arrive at 3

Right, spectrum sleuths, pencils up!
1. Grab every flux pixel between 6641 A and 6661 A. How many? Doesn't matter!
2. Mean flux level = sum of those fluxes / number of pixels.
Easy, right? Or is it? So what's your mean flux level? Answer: 34.3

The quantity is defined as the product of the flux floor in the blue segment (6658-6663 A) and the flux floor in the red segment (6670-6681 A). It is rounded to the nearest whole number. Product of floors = 1105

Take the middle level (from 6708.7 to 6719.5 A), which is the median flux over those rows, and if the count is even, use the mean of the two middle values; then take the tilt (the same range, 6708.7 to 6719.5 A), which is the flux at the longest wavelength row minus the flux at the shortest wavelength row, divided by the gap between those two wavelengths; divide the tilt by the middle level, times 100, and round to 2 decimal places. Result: -1.16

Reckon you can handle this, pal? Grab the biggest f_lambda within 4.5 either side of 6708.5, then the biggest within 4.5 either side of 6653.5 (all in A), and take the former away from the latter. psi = -1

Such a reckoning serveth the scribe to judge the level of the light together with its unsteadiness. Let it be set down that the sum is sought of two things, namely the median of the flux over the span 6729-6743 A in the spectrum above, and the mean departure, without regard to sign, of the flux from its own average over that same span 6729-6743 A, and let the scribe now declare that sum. 34.3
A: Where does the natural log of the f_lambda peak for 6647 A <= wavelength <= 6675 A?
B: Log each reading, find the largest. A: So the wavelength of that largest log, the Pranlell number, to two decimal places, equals 6649.50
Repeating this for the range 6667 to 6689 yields 6677.11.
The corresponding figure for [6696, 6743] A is 6707.93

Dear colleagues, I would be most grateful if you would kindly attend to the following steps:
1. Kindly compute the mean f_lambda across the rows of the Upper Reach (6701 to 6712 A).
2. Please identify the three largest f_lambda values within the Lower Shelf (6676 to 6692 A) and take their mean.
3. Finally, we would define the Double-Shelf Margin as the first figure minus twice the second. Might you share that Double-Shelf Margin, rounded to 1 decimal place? -35.2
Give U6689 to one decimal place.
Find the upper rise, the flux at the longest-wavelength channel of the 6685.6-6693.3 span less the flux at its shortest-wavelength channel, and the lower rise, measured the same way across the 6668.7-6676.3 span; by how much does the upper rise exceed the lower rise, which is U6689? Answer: -2.8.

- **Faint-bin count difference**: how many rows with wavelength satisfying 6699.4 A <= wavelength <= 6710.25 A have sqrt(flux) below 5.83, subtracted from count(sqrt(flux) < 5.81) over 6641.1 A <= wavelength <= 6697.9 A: 14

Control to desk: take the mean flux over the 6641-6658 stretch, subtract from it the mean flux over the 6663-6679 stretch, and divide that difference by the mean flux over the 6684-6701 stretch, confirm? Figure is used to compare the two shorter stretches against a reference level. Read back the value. 0.003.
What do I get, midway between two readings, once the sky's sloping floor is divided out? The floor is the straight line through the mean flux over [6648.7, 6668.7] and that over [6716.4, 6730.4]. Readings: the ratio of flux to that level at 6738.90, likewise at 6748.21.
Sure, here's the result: 0.99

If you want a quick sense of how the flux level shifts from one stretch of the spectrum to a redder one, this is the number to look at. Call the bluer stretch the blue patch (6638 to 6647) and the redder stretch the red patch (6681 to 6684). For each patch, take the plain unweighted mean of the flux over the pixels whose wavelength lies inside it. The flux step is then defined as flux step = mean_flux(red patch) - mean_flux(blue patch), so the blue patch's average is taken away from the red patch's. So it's -1.1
